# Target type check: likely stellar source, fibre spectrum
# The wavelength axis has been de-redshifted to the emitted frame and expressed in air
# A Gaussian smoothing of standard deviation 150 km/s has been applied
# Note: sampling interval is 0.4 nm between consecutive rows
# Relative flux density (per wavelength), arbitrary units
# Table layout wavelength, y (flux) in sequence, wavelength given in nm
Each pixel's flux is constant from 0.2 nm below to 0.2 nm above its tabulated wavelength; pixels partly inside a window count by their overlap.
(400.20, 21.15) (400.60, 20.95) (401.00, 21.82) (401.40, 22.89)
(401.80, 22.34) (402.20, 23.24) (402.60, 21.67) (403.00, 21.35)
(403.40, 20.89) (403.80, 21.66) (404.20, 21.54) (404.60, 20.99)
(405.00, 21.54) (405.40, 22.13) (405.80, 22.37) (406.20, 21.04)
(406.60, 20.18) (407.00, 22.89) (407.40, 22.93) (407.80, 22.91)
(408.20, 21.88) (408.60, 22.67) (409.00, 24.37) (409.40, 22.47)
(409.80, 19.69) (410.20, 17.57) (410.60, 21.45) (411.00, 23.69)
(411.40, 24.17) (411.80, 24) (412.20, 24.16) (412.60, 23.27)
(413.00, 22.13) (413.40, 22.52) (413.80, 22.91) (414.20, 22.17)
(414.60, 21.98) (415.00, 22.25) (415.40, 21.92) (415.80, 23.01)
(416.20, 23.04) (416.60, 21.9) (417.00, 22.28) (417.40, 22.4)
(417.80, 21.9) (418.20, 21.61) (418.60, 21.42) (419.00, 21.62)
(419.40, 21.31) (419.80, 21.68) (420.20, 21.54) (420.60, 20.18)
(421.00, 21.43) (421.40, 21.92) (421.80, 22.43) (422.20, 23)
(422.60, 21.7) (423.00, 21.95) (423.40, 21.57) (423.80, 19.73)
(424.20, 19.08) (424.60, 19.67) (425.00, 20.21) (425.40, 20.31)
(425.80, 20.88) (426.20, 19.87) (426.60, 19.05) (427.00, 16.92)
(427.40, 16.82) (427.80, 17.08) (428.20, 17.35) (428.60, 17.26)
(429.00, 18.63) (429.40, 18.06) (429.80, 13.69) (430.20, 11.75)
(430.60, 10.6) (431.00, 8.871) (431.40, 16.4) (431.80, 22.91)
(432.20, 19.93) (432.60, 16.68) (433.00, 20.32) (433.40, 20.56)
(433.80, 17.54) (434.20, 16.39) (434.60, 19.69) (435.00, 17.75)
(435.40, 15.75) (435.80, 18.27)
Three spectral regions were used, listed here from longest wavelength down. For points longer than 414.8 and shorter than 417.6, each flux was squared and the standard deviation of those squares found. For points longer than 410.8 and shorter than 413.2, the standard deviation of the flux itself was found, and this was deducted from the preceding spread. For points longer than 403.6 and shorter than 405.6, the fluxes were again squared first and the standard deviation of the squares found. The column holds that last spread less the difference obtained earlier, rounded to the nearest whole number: -3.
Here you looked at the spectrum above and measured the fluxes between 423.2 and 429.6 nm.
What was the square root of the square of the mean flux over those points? 19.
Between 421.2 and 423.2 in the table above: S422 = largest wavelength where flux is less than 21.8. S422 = 422.60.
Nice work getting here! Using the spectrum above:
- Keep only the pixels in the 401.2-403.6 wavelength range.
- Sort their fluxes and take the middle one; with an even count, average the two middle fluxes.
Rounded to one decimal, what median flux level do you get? 22.0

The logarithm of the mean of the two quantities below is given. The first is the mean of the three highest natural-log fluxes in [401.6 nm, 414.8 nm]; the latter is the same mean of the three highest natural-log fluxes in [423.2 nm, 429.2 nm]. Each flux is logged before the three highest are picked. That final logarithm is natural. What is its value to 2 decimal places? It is 1.14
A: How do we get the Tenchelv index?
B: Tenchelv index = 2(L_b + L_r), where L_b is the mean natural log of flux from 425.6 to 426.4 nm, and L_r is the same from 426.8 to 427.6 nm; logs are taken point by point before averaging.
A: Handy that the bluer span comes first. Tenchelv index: 11.7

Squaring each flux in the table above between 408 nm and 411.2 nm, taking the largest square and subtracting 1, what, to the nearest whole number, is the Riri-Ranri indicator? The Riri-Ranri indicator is 593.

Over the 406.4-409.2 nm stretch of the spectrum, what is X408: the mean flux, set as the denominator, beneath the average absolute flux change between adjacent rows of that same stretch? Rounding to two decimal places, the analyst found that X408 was 0.05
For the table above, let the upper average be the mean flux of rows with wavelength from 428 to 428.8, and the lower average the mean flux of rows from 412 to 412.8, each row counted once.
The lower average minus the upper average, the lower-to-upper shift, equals 6.4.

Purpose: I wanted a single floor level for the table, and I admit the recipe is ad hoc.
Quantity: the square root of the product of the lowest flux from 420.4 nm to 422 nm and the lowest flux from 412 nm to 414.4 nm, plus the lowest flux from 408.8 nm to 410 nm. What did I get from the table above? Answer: 40.8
